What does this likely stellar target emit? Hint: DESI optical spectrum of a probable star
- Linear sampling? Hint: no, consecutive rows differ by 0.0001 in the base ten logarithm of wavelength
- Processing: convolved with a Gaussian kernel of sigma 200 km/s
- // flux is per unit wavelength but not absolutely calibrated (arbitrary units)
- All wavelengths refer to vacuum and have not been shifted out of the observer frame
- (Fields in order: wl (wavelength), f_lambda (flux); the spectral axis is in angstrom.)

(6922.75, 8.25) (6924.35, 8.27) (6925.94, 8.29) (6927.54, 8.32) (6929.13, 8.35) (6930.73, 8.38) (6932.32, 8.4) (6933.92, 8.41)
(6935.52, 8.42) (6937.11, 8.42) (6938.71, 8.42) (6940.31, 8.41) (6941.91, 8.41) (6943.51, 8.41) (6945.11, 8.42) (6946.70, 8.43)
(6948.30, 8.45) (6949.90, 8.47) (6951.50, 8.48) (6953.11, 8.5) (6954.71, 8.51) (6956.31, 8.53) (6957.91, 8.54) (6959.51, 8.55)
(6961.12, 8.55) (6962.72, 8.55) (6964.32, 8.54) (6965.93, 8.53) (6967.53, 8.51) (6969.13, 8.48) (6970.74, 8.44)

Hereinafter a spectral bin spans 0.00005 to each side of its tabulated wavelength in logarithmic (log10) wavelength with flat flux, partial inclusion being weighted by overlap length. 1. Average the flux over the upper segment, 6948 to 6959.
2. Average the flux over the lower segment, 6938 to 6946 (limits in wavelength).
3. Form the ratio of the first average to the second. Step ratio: 1.01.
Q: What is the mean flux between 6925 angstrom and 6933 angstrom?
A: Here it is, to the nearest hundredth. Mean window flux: 8.35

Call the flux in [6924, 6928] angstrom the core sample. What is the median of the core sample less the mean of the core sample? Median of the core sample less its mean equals -0.003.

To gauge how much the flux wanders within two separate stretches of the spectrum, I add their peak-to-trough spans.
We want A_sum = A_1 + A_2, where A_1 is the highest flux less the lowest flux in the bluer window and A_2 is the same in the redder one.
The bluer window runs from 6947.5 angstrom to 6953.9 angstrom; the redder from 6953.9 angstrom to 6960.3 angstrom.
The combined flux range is 0.09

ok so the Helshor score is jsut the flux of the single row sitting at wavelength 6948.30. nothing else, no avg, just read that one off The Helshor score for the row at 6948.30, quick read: 8.45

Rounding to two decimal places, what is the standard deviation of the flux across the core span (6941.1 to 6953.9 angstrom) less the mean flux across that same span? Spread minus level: -8.41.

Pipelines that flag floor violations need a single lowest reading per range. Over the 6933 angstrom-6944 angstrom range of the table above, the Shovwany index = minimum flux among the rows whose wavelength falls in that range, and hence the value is 8.41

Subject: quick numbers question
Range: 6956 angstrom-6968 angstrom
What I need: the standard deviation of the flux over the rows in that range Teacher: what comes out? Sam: 0.01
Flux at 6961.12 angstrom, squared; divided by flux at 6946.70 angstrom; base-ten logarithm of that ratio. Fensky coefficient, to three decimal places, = 0.938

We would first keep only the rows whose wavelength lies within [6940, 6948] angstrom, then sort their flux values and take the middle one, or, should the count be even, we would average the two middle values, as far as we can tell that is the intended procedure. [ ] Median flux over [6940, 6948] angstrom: 8.41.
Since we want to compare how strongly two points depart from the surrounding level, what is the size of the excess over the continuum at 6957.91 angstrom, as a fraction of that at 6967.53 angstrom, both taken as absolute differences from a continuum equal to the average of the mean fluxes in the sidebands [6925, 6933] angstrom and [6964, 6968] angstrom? 1.4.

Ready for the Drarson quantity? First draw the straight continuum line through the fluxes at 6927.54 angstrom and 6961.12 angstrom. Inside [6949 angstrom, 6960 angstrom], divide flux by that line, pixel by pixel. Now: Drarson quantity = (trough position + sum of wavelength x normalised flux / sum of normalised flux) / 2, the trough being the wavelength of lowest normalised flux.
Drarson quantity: 6953.1 angstrom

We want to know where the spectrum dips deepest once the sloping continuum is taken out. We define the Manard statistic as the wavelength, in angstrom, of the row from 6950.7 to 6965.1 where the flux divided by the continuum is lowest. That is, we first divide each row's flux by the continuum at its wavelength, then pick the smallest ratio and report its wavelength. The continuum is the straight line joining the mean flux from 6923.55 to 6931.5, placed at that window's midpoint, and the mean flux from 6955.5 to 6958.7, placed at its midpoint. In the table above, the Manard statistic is 6964.32 angstrom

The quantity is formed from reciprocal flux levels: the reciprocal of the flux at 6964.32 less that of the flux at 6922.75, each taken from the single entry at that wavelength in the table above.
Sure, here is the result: -0.0041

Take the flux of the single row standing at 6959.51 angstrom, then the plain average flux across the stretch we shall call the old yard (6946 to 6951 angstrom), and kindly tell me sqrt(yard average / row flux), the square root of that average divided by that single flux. 0.994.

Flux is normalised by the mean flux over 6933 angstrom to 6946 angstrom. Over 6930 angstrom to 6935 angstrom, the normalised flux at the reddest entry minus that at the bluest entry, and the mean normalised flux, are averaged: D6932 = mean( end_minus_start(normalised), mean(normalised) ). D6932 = 0.501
